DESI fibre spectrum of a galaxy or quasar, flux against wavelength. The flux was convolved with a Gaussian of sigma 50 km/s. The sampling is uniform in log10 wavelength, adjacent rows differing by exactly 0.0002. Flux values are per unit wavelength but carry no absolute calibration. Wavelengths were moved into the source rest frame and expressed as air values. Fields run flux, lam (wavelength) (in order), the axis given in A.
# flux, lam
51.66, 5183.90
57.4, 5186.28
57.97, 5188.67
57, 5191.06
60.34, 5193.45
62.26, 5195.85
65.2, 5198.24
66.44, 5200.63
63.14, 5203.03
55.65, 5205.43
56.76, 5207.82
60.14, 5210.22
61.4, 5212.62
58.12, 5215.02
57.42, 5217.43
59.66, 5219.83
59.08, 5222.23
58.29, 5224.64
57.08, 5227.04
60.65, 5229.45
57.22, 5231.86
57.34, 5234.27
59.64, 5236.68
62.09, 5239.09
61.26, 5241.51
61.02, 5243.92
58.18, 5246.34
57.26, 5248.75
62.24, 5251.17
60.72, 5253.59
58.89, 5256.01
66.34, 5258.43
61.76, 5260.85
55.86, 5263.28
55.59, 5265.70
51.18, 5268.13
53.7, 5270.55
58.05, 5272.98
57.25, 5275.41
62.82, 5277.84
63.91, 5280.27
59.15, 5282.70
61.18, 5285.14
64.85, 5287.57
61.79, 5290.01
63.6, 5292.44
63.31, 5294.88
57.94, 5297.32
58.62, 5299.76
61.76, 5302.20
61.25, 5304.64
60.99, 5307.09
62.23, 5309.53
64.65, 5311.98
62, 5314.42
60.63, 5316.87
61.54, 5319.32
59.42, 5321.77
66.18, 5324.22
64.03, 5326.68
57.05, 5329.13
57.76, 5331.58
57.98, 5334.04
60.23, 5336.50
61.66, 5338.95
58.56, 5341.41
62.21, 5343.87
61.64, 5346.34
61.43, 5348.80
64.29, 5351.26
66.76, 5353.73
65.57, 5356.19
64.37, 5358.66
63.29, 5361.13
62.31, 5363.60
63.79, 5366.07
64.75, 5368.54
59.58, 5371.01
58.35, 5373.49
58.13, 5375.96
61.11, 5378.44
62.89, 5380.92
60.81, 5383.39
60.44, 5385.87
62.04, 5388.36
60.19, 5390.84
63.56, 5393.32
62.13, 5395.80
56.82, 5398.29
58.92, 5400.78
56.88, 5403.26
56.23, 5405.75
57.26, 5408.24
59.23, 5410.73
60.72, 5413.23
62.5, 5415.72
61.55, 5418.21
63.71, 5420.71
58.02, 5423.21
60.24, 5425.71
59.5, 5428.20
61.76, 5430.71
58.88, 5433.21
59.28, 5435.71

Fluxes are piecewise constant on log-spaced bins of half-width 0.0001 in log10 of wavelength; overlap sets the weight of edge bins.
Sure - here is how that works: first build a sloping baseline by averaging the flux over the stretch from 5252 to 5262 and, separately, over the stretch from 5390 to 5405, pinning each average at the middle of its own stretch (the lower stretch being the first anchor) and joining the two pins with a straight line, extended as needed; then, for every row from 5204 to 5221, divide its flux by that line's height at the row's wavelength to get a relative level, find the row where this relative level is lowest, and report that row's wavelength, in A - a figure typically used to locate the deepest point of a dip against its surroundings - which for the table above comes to 5205.43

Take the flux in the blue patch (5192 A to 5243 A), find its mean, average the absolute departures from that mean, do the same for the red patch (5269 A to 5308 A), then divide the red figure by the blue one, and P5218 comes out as 1.1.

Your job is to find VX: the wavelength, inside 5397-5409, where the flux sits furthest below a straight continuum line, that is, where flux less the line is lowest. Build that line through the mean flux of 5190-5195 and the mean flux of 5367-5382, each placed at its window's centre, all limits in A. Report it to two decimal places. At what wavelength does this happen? 5405.75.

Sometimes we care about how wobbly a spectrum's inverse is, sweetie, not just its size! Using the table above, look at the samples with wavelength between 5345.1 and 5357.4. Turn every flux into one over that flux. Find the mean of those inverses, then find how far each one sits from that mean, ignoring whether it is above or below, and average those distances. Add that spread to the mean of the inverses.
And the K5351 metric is 0.0161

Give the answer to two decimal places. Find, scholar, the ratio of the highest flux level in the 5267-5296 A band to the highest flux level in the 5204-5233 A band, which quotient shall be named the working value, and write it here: 1.06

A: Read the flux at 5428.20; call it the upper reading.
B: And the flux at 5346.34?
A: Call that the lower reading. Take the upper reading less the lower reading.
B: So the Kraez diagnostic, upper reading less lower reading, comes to -2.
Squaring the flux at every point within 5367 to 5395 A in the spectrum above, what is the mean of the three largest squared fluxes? 4063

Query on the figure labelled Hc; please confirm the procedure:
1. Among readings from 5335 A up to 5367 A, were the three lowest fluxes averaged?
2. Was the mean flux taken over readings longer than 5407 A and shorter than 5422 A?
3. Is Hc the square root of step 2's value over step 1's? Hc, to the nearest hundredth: 1.01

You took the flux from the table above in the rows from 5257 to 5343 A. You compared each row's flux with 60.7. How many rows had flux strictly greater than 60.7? 19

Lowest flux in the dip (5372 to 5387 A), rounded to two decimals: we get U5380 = 58.13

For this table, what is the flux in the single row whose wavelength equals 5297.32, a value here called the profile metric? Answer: 57.94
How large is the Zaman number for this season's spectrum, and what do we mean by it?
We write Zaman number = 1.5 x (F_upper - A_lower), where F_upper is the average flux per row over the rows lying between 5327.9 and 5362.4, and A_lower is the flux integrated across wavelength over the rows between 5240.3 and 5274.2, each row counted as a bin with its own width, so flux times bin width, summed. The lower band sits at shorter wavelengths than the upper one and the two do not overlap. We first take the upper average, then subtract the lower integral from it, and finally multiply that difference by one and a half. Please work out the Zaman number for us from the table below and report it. -2893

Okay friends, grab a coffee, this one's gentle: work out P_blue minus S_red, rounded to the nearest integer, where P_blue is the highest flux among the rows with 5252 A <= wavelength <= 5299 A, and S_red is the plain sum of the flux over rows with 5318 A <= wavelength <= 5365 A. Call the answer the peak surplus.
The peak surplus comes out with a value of -1110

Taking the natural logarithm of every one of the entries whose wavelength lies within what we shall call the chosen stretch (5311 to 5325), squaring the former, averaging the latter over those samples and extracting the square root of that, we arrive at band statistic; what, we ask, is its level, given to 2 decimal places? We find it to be 4.13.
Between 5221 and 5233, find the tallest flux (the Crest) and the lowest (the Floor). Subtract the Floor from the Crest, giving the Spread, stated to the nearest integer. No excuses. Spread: 4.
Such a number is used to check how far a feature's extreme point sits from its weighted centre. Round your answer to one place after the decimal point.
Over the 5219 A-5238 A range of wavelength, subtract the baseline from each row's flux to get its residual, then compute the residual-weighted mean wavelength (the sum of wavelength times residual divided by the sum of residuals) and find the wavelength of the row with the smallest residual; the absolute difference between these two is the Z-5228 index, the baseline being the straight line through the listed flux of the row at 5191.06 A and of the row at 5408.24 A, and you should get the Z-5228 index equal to 0.4 A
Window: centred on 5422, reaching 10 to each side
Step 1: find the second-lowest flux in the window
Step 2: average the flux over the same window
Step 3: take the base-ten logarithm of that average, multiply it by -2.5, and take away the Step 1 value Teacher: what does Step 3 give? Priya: -64.0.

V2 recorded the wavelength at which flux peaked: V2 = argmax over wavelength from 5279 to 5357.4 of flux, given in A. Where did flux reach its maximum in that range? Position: 5353.73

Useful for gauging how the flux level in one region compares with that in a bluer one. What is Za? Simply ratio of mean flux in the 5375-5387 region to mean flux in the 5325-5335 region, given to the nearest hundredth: 1.02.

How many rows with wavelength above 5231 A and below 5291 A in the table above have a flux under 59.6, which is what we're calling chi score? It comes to 12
